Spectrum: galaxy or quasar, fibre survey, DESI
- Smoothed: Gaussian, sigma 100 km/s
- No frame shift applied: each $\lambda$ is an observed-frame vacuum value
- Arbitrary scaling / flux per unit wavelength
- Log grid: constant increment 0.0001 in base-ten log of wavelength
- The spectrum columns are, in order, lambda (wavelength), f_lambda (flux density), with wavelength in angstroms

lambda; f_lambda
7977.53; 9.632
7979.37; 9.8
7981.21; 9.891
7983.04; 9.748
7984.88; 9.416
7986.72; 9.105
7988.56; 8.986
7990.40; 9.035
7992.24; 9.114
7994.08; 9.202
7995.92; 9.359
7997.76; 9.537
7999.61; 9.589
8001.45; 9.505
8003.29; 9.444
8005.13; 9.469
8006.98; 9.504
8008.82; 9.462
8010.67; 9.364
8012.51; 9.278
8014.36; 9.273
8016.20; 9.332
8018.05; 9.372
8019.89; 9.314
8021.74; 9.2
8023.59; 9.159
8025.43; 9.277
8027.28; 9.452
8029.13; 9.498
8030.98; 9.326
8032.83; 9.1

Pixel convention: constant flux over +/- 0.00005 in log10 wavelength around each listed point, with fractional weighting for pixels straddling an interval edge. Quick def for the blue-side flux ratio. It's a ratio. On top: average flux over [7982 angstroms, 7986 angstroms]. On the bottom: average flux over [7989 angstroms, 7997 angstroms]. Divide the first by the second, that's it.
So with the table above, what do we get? 1.04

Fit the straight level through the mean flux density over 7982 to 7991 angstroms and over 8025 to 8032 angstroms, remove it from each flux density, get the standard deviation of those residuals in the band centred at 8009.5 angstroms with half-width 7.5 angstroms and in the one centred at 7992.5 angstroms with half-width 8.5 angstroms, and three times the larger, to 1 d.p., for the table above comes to 0.6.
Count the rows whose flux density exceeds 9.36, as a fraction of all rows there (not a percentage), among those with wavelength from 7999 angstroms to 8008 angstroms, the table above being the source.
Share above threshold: 1.0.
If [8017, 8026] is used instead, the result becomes 0.2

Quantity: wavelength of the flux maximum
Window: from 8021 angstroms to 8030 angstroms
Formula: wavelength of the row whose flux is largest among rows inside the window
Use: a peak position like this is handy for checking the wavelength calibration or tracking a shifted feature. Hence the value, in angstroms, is 8029.13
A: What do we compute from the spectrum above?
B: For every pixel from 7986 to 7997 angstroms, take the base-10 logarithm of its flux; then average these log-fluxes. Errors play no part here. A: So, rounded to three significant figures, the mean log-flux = 0.961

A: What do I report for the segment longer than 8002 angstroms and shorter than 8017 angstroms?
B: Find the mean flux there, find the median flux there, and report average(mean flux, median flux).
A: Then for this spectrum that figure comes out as 9.40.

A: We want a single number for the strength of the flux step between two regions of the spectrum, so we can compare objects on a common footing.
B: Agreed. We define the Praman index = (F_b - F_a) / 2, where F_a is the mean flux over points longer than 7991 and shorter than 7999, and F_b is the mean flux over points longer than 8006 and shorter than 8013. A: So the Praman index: 0.05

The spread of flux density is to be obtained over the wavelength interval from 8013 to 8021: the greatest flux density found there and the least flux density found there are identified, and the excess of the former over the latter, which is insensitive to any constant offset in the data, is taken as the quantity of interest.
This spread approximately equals 0.099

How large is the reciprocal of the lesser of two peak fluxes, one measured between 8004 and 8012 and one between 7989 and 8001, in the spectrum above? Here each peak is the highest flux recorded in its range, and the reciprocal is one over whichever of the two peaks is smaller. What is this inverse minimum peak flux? 0.105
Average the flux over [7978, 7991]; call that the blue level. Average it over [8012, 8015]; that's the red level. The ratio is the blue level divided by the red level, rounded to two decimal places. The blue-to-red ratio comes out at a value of 1.02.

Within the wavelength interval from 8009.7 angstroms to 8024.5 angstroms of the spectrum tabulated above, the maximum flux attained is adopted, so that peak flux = 9.372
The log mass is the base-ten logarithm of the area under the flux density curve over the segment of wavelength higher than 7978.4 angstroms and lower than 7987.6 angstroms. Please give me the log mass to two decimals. 1.95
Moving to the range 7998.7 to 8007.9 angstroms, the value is 1.94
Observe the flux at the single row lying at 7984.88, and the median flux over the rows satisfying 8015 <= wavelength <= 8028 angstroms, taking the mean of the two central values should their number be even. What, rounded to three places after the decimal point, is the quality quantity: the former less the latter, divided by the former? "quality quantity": 0.011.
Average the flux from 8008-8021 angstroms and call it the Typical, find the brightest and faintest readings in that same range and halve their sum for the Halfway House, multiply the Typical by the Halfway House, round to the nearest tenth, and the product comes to 87.5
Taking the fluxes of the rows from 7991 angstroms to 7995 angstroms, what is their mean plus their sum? 27.5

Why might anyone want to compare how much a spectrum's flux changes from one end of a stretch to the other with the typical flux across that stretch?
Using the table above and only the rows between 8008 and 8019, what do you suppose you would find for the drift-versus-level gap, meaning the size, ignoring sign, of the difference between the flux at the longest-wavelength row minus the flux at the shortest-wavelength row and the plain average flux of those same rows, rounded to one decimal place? 9.4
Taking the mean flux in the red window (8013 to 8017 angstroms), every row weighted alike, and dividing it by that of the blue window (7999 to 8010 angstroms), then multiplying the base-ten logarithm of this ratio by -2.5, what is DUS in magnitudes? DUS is 0.022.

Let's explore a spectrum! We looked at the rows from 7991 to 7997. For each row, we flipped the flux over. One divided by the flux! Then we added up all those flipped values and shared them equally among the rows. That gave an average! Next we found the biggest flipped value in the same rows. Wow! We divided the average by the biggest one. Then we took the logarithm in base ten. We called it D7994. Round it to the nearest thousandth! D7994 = -0.005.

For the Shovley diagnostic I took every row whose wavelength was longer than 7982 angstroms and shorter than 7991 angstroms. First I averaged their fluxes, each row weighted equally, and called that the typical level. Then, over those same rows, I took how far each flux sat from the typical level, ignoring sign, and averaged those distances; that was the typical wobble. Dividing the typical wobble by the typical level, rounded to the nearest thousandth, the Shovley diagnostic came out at 0.028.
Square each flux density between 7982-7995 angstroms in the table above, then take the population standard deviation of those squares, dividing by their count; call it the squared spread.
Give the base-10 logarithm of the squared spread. 0.7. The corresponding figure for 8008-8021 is 0.1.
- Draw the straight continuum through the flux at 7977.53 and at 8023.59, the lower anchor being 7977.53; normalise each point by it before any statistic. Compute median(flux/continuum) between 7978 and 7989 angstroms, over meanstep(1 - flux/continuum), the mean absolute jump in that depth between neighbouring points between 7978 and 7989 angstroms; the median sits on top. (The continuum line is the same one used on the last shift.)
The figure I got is 51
